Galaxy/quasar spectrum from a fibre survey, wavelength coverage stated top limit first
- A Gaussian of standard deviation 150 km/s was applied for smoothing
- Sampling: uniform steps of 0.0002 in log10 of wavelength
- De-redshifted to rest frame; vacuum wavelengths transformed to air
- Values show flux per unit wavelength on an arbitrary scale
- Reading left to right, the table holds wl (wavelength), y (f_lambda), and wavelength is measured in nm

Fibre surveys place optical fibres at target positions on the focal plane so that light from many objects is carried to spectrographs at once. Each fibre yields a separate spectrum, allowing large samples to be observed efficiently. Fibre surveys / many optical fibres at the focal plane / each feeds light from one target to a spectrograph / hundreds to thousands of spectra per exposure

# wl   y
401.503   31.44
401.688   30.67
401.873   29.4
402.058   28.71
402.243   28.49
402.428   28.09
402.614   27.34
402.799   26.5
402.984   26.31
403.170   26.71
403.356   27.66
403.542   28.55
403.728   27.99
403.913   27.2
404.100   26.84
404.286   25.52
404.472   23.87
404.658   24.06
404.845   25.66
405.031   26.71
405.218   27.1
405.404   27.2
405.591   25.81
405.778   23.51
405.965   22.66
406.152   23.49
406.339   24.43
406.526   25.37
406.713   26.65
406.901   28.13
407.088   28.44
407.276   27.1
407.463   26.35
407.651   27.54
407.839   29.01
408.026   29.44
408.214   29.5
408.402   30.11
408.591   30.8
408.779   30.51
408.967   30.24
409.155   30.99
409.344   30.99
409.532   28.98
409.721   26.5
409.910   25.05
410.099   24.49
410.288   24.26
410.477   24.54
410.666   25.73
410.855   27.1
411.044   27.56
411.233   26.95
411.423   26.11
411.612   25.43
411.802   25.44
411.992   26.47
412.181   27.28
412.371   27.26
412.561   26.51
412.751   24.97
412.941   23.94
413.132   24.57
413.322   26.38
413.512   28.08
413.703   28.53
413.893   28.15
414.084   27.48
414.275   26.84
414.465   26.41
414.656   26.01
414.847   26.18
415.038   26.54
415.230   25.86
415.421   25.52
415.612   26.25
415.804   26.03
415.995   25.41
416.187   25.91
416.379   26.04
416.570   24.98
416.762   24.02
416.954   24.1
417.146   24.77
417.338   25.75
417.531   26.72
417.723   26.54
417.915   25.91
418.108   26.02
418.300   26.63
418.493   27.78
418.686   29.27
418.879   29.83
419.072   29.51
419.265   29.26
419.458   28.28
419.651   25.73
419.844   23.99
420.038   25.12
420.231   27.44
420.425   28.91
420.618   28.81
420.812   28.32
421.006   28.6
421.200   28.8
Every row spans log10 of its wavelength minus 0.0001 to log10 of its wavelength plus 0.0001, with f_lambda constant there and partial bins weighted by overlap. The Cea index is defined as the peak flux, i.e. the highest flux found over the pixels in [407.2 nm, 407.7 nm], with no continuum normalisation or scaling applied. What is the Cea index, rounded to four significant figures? 27.54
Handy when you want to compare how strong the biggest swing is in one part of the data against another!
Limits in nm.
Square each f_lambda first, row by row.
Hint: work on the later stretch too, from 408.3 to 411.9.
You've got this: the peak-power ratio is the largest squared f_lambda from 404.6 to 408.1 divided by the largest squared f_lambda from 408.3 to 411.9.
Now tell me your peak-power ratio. 0.90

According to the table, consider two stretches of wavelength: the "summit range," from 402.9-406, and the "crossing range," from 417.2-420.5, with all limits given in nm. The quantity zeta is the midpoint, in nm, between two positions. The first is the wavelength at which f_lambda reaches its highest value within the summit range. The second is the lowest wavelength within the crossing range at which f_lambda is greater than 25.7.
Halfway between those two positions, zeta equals 410.44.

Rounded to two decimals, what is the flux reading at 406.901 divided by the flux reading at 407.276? 1.04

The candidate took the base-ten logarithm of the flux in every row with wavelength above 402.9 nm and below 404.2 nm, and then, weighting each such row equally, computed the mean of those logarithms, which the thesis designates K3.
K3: 1.44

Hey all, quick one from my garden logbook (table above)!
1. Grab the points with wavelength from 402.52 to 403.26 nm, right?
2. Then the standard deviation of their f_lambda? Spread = 0.4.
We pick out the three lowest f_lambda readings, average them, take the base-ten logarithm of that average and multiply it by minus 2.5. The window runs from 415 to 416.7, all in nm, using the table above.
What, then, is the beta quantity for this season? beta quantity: -3.51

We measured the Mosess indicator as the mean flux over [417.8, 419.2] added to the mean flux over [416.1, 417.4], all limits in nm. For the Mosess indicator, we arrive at 52.9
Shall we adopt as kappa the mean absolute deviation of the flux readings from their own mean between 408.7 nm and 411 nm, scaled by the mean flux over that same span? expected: 0.088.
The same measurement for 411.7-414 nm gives 0.044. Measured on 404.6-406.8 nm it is 0.053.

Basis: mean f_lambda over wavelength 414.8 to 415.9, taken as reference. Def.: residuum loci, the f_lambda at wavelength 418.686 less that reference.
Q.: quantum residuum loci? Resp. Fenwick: 3.2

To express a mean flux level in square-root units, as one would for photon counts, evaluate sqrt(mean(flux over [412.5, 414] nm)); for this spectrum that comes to 5.14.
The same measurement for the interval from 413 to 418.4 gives 5.11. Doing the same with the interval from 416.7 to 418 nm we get 5.04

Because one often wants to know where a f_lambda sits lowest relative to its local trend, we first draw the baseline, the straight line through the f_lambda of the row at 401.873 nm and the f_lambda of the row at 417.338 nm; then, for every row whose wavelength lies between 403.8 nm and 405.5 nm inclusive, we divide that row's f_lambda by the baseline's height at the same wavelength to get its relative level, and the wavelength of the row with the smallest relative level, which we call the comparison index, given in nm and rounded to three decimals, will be 404.472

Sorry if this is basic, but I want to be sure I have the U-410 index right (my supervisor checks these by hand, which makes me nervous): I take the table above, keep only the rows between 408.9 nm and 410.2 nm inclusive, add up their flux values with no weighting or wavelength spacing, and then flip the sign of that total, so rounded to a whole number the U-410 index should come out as -197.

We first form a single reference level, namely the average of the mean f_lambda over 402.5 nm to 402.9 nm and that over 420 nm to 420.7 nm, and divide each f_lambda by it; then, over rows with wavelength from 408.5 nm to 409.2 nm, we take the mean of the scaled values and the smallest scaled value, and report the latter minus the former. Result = -0.01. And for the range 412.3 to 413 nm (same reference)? -0.06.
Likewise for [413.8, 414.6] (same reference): -0.03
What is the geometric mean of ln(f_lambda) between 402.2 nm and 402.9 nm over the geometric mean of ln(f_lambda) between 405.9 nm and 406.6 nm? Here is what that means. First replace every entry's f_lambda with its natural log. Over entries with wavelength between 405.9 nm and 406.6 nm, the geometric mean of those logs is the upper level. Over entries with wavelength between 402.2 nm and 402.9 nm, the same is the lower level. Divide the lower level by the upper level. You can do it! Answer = 1.04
